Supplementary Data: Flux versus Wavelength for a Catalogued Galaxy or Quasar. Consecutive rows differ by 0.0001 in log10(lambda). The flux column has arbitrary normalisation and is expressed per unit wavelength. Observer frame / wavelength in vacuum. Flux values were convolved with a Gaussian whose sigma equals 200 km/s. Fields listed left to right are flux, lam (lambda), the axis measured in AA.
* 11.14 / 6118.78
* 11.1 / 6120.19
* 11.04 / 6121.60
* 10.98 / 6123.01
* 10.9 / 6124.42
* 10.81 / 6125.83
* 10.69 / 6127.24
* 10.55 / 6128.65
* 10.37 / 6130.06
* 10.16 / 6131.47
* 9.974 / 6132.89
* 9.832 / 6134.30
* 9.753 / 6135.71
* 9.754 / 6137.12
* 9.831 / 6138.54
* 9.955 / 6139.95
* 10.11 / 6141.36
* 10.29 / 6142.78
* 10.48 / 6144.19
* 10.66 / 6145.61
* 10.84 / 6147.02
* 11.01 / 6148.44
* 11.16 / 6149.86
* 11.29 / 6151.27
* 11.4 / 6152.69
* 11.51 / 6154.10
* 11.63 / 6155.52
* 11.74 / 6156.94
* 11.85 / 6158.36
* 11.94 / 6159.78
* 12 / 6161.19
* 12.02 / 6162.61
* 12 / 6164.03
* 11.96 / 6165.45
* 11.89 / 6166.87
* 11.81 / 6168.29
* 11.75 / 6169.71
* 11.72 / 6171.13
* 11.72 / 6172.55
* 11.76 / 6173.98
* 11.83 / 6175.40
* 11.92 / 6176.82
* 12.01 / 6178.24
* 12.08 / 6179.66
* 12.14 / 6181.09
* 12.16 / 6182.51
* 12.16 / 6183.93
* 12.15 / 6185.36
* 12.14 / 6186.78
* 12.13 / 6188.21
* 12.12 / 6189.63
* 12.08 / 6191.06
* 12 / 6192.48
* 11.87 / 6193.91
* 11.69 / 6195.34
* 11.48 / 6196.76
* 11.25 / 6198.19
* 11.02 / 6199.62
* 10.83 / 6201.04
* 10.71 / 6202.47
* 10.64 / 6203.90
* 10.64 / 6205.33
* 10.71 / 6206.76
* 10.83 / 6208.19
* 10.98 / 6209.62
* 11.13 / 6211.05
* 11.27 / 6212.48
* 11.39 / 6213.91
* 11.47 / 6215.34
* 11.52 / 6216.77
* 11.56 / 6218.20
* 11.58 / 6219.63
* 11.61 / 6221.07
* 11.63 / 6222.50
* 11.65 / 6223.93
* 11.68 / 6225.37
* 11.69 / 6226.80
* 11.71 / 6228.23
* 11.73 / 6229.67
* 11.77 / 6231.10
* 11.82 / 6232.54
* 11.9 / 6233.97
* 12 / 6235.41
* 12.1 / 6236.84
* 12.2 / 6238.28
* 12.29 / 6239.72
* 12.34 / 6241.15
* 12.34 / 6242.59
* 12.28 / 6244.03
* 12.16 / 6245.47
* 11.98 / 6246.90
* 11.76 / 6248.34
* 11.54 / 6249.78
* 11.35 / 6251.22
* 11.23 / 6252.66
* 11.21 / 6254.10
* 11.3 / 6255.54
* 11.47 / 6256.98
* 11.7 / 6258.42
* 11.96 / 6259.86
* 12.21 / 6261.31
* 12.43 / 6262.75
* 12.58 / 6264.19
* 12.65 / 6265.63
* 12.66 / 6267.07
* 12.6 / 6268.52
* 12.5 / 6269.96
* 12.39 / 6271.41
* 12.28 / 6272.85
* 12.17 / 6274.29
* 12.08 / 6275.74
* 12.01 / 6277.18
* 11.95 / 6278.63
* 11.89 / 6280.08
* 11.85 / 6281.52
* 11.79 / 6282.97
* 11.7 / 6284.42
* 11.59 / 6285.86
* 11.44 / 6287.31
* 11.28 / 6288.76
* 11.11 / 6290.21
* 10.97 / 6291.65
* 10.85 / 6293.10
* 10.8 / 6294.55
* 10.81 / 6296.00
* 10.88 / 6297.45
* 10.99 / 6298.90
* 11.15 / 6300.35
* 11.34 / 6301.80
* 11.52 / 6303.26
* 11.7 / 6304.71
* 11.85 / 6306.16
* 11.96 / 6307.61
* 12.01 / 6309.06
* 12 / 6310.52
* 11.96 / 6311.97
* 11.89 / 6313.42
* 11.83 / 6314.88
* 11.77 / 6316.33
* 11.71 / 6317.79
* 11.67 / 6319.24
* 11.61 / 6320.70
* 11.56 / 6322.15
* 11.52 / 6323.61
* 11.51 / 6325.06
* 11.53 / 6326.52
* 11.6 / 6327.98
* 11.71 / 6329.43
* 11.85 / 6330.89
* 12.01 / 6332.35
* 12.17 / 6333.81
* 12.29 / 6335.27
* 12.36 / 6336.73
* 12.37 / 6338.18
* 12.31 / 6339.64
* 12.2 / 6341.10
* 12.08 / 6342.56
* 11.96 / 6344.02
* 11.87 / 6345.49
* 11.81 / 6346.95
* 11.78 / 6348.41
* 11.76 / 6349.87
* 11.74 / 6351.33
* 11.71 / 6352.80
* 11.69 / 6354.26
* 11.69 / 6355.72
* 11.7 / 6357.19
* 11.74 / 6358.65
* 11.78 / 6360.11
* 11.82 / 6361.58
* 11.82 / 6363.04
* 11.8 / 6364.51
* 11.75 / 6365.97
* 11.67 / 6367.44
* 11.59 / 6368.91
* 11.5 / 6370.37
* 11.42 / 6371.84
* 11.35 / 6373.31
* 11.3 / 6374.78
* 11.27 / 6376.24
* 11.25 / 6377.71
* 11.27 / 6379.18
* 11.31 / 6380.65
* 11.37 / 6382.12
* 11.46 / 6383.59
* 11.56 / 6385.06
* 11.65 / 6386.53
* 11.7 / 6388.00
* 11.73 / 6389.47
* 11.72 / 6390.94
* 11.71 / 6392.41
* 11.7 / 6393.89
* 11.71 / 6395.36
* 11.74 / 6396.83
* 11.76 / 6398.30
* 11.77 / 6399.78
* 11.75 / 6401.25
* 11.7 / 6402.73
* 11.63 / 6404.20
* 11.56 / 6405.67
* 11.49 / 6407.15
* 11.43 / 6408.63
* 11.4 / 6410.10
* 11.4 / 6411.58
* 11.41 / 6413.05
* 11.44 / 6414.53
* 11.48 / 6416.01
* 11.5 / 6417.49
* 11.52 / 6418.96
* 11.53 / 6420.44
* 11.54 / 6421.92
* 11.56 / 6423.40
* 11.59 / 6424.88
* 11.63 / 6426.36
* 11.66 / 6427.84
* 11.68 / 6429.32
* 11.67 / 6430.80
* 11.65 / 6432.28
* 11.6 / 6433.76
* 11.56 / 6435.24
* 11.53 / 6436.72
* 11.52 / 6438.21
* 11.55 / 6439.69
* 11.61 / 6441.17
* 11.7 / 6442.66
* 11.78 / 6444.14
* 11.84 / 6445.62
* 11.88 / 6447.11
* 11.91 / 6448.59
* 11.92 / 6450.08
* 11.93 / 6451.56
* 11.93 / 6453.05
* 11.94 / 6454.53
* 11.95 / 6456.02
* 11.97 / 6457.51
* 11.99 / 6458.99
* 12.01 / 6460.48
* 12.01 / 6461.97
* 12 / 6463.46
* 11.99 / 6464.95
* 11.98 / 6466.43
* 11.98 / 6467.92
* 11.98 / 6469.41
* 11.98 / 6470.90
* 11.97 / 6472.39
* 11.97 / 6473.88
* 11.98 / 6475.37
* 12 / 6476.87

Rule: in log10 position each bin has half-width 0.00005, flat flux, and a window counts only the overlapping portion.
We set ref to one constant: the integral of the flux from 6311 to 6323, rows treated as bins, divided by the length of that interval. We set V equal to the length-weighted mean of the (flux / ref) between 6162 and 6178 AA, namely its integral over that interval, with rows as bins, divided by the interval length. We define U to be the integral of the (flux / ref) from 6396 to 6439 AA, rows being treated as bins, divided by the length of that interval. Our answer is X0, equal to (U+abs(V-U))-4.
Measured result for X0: -2.99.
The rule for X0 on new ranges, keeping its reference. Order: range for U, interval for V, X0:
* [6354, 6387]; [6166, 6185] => -2.99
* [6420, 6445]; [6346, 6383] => -3.01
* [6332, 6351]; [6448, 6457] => -2.96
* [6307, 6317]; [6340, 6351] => -2.99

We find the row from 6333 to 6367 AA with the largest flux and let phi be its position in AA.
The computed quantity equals 6338.18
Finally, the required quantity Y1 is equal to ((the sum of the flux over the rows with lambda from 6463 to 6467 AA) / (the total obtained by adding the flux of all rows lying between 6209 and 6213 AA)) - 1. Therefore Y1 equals 0.08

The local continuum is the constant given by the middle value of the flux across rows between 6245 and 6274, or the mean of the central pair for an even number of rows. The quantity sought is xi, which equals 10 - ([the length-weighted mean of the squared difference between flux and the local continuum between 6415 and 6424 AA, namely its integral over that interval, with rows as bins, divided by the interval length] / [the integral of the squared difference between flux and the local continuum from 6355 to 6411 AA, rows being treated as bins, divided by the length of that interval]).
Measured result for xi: 9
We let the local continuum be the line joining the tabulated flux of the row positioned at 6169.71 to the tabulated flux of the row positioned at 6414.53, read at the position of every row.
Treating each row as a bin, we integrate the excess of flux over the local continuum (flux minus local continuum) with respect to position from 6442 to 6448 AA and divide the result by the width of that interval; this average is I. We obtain 0.40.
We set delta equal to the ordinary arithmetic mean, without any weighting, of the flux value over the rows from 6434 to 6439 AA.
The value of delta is 11.5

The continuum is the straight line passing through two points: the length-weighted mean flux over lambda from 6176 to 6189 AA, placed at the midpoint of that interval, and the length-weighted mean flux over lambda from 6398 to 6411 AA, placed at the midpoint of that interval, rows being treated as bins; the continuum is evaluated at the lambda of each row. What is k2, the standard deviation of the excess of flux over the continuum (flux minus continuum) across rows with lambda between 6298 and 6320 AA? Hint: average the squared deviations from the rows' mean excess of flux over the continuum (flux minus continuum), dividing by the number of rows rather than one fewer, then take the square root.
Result 0.311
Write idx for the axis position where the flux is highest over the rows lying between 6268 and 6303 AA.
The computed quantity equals 6268.52 AA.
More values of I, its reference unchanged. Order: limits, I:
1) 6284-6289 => -0.09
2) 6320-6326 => -0.01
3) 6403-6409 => 0.10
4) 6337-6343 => 0.72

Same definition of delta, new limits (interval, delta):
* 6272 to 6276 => 12.2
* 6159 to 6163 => 12.0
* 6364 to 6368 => 11.7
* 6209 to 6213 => 11.1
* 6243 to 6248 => 12.1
